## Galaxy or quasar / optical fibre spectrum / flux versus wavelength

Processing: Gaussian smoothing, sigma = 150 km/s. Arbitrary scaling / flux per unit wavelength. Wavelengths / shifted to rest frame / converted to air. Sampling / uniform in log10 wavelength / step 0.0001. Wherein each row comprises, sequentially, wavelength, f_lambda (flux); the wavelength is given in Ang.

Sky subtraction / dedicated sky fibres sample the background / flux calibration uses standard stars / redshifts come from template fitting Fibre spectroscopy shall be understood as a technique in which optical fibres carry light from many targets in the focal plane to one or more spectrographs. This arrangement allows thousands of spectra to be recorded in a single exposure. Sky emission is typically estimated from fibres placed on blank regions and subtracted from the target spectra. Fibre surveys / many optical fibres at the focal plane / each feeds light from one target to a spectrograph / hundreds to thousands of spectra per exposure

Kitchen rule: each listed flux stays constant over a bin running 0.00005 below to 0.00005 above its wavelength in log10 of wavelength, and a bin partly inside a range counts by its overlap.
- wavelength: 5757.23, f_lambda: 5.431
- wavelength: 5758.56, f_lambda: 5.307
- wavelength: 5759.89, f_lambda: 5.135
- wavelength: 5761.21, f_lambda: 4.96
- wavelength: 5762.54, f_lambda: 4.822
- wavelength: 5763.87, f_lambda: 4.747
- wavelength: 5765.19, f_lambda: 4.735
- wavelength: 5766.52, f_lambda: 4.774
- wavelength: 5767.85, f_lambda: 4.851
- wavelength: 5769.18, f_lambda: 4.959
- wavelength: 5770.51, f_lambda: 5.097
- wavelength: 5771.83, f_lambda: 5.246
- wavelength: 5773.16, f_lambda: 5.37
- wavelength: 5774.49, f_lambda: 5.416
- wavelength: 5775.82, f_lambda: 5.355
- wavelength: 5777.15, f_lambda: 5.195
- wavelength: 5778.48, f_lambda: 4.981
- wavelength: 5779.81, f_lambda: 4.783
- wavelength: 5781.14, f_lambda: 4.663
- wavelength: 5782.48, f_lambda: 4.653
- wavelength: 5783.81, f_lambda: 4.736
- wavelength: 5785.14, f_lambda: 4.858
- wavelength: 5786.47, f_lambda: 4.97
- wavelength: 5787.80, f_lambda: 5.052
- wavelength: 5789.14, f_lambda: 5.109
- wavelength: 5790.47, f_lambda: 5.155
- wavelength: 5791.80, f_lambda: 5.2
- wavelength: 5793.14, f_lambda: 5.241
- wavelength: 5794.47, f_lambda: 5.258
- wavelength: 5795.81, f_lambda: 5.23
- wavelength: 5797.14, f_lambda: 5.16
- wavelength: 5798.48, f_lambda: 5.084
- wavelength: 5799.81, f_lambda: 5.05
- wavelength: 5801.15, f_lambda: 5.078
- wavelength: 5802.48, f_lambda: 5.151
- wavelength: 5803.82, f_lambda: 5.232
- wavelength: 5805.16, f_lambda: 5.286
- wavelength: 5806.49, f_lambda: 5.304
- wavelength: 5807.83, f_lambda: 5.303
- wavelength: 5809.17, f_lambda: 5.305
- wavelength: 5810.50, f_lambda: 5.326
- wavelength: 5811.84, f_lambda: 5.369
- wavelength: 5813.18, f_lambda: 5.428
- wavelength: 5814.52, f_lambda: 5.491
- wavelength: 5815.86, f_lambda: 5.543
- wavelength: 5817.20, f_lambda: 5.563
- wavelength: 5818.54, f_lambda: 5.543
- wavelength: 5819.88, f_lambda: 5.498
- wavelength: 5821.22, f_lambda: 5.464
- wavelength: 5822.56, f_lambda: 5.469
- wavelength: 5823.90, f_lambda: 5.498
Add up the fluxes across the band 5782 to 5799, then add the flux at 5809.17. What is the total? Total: 71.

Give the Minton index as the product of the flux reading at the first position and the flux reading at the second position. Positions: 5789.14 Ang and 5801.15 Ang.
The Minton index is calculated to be 25.9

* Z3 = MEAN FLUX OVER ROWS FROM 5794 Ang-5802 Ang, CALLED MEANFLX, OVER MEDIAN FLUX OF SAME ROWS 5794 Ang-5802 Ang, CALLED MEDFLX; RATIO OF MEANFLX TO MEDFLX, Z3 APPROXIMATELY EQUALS 1.00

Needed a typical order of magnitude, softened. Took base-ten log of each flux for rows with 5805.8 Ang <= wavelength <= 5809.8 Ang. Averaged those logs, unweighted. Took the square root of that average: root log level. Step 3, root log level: 0.851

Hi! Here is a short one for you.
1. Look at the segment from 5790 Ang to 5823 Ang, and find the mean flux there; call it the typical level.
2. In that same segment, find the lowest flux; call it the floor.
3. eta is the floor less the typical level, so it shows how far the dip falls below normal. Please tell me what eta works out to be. -0.3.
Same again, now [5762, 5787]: -0.3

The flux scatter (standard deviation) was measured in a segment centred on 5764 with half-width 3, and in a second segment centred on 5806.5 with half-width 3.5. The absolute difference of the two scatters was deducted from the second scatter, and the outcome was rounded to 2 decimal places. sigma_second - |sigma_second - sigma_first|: -0.03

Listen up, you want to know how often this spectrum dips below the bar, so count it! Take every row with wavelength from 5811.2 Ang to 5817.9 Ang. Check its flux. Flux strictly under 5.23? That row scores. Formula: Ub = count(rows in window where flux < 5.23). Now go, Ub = 0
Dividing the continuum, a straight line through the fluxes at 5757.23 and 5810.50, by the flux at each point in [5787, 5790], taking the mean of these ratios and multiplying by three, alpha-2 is 3.17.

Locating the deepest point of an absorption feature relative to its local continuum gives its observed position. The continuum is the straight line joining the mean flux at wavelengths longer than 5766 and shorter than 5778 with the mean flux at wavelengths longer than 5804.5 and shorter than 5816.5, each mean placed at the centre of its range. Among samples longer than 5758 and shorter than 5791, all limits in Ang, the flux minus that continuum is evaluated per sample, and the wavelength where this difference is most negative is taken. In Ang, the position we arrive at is 5782.48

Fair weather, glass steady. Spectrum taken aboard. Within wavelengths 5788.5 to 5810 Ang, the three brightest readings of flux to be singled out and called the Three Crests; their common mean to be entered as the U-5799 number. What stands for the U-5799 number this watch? 5.30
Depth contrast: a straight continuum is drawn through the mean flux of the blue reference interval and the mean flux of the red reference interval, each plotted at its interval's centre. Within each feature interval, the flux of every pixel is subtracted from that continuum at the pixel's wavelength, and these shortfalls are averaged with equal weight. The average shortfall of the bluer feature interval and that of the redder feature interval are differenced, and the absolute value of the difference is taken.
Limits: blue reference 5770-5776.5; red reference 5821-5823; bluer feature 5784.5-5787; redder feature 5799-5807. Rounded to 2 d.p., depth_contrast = 0.21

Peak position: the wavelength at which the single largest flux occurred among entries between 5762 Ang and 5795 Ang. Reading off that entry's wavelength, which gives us 5774.49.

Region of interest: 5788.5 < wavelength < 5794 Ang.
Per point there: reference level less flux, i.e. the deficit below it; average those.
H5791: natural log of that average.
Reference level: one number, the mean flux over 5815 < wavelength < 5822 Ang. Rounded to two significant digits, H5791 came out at -1.1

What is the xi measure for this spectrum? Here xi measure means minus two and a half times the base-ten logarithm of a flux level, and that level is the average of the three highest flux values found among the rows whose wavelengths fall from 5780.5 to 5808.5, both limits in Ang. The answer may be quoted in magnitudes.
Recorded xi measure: -1.81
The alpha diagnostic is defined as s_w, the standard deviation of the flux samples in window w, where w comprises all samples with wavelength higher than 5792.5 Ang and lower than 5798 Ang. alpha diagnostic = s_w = 0.04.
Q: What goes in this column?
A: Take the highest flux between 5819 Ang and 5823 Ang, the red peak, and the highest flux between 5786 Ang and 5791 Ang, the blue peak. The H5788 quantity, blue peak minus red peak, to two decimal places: -0.34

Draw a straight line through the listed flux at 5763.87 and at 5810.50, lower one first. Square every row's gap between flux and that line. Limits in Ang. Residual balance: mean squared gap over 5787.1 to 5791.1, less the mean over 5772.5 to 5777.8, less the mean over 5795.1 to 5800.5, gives -0.22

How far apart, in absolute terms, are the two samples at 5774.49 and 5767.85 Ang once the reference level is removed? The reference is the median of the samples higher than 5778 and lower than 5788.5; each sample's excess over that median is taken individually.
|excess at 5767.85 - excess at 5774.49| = 0.6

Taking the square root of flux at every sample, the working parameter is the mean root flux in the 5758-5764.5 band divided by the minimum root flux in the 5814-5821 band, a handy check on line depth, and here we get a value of 0.953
